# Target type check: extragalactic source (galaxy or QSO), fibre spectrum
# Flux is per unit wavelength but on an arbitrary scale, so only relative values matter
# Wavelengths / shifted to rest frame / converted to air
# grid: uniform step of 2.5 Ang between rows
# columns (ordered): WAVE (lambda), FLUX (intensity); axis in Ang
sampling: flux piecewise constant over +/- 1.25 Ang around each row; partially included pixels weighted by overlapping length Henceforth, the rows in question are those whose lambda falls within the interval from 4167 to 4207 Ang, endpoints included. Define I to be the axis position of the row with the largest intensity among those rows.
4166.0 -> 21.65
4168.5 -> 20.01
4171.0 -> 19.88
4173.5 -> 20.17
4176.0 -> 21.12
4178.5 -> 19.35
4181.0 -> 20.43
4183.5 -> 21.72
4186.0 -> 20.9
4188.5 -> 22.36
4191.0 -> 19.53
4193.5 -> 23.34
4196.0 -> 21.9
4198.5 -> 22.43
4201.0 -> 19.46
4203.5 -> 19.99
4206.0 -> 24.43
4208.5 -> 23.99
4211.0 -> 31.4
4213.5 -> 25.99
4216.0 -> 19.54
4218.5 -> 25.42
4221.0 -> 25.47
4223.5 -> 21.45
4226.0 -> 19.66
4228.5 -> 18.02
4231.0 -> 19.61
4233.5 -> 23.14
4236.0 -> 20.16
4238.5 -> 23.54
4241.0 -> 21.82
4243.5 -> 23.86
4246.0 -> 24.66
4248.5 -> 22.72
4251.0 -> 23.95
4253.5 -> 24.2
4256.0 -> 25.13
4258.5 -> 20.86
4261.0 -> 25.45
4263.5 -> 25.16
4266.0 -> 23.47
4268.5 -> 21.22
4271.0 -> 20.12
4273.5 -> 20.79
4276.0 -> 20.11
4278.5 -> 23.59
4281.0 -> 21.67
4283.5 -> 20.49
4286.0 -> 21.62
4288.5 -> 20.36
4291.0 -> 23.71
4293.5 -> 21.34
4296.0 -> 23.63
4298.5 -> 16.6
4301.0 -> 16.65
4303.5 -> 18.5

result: 4206.0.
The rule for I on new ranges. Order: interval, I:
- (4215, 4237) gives 4221.0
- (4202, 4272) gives 4211.0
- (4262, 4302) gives 4263.5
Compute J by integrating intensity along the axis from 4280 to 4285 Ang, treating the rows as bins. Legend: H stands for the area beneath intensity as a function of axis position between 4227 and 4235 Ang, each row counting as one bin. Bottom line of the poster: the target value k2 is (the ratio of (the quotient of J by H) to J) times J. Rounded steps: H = 162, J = 105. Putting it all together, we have 0.7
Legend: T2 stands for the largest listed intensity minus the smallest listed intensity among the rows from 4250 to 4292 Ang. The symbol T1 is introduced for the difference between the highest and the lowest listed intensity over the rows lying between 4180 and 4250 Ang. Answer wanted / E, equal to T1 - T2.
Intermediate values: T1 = 13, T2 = 5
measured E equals 8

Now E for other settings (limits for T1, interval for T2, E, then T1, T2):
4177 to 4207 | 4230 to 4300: -4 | 5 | 9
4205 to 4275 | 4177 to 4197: 9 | 13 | 4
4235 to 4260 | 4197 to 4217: -7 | 5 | 12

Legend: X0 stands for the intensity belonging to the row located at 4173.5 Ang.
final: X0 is 20.17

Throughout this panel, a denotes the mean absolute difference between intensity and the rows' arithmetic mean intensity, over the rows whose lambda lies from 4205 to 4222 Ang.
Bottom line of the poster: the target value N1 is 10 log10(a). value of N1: 3.4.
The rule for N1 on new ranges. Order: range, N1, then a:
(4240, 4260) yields 0.8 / 1.2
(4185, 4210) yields 1.7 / 1.5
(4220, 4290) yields 2.6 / 1.8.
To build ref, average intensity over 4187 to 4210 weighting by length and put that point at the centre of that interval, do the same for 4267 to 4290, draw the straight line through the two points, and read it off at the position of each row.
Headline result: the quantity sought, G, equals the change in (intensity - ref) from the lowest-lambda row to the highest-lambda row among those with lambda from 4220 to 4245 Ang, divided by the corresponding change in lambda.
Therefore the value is -0.06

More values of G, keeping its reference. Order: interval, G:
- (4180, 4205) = -0.01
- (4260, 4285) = -0.21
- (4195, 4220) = 0.17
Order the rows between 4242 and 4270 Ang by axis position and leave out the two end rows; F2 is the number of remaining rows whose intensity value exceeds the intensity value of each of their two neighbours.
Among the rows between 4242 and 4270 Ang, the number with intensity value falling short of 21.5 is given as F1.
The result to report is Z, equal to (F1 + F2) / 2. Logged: 2.50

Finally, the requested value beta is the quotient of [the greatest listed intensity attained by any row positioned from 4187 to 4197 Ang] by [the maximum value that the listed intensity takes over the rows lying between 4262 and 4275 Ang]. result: 0.93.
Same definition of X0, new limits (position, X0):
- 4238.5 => 23.54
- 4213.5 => 25.99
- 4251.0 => 23.95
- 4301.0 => 16.65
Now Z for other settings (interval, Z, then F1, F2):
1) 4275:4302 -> 5.00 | 6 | 4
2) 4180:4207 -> 4.50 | 5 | 4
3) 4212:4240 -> 4.00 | 6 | 2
